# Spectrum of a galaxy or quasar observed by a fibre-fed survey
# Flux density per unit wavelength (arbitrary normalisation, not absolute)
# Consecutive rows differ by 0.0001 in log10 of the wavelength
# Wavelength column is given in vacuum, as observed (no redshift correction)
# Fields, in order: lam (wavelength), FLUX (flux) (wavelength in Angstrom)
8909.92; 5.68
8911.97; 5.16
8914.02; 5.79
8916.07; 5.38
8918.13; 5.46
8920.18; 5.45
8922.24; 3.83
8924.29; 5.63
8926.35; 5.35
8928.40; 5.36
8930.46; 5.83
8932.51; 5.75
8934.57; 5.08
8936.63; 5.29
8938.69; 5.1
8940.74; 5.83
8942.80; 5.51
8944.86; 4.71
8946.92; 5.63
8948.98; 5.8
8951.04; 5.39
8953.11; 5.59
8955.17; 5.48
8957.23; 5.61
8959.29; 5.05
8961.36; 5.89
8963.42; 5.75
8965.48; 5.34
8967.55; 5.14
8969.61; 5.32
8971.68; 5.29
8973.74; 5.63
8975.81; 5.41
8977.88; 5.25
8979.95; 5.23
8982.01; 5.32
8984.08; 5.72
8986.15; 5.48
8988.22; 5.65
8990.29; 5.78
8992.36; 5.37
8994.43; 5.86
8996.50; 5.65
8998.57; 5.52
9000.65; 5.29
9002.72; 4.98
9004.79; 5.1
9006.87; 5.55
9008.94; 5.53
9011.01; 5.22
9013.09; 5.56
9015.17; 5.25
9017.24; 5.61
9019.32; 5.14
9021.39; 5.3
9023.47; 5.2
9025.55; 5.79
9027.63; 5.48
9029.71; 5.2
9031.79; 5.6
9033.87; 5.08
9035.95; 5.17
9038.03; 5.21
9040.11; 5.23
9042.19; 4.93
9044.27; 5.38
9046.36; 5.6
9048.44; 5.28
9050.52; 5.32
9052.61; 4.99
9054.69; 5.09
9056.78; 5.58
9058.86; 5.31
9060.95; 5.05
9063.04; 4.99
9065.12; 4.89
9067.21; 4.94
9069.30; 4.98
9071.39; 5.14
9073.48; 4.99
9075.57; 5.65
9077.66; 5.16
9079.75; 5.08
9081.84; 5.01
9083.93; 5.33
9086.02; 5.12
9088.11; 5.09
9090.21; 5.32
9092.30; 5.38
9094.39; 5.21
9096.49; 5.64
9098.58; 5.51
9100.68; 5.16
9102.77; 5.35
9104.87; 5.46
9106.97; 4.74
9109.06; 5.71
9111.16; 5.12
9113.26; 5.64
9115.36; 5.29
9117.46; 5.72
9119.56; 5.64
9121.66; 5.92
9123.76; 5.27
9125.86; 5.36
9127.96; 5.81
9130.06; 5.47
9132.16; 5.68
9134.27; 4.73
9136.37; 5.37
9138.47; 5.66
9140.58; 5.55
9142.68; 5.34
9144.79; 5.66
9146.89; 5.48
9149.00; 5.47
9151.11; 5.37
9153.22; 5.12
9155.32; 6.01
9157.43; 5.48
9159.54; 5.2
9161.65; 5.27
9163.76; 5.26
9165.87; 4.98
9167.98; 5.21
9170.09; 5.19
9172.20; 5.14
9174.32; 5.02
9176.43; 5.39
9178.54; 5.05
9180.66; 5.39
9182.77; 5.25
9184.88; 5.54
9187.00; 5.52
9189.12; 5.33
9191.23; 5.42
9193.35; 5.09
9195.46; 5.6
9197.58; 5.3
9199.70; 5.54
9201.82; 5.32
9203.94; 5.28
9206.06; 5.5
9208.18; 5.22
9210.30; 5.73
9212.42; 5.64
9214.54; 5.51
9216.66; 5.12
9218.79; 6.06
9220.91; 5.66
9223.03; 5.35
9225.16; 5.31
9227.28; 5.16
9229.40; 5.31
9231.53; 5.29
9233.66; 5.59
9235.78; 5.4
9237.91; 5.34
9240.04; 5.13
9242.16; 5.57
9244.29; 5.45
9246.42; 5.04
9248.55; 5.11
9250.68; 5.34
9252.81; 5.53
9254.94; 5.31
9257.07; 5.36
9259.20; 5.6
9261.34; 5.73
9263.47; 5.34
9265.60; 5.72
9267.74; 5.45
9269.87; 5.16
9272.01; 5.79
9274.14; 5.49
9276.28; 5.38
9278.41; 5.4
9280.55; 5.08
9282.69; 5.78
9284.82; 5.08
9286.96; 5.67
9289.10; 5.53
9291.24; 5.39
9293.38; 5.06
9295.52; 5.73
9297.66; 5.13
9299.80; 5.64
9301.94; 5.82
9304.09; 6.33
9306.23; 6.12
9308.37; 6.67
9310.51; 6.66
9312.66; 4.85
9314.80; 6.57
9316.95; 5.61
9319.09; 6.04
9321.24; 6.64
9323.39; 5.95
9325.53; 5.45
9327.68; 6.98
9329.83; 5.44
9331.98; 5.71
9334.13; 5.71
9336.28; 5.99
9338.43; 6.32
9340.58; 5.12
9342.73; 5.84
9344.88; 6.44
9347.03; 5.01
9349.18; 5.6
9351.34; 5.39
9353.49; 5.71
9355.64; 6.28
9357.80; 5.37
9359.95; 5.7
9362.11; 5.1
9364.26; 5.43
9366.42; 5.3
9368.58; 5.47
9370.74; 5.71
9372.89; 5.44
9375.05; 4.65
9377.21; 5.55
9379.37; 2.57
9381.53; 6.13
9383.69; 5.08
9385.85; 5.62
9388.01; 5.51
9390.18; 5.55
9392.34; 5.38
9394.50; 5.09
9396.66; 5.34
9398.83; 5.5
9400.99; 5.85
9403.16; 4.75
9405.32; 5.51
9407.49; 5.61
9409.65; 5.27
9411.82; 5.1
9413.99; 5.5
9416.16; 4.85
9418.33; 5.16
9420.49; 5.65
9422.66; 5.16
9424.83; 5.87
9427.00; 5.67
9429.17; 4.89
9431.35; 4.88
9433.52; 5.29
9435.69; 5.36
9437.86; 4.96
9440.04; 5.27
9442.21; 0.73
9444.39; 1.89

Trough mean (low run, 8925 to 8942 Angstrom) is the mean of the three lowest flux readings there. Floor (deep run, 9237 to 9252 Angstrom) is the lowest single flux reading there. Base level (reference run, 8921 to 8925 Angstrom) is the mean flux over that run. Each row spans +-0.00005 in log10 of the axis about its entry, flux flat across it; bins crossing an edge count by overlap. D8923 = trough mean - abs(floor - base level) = 4.8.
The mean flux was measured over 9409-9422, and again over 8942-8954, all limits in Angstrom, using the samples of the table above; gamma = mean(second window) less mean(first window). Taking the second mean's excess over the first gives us 0.2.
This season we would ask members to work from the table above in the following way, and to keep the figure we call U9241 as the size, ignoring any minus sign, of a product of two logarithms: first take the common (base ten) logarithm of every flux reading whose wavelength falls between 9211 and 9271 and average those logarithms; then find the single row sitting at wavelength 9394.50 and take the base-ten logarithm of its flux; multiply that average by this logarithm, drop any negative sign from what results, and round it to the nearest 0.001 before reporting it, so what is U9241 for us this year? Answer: 0.518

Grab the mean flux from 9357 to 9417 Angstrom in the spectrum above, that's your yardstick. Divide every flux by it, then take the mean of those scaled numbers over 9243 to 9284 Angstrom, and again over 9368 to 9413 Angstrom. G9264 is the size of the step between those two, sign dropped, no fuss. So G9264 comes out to 0.03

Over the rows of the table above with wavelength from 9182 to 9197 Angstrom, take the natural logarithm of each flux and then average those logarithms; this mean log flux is 1.68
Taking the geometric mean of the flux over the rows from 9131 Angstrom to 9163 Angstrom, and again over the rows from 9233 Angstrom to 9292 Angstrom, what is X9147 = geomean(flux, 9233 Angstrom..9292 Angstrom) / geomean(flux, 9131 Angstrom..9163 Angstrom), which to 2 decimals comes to 1.00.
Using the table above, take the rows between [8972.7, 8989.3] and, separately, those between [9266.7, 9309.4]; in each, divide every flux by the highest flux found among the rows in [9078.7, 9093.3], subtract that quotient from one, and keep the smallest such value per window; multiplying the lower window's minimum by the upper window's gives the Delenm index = 0.015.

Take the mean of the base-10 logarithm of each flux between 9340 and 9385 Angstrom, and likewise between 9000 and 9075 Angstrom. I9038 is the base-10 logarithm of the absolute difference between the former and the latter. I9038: -2.3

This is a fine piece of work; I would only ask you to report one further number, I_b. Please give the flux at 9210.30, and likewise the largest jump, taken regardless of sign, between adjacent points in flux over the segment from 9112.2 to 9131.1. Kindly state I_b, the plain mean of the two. 3.19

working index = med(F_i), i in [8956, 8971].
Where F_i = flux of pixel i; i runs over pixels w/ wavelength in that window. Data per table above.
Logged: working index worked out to 5.34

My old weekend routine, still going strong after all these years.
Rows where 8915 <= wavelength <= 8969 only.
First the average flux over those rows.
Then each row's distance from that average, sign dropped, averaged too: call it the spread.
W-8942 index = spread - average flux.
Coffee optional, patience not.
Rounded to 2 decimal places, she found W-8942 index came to -5.11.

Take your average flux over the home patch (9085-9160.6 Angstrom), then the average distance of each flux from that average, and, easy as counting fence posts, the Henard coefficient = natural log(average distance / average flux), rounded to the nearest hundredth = -3.20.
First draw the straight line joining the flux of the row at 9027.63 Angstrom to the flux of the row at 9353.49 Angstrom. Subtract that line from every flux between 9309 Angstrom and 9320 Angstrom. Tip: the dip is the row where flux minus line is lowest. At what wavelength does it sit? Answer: 9312.66 Angstrom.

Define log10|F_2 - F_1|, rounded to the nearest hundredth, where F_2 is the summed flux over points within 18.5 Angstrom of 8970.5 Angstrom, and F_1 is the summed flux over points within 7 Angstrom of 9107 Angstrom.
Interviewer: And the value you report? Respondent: 1.79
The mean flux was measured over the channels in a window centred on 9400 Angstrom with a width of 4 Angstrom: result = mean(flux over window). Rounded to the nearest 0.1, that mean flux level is 5.7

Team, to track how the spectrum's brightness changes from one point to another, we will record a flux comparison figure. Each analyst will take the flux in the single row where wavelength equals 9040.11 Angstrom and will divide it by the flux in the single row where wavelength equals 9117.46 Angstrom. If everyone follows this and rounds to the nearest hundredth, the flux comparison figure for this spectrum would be 0.91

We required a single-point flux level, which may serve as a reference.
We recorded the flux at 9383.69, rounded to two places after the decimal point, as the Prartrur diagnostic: 5.08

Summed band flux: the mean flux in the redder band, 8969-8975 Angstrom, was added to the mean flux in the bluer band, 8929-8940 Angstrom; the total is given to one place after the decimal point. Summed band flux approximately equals 10.8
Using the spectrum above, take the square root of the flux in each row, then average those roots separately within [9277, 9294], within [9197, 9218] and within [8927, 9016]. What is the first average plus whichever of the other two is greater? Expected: 4.65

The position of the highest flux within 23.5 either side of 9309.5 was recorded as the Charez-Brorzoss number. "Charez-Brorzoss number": 9327.68 Angstrom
